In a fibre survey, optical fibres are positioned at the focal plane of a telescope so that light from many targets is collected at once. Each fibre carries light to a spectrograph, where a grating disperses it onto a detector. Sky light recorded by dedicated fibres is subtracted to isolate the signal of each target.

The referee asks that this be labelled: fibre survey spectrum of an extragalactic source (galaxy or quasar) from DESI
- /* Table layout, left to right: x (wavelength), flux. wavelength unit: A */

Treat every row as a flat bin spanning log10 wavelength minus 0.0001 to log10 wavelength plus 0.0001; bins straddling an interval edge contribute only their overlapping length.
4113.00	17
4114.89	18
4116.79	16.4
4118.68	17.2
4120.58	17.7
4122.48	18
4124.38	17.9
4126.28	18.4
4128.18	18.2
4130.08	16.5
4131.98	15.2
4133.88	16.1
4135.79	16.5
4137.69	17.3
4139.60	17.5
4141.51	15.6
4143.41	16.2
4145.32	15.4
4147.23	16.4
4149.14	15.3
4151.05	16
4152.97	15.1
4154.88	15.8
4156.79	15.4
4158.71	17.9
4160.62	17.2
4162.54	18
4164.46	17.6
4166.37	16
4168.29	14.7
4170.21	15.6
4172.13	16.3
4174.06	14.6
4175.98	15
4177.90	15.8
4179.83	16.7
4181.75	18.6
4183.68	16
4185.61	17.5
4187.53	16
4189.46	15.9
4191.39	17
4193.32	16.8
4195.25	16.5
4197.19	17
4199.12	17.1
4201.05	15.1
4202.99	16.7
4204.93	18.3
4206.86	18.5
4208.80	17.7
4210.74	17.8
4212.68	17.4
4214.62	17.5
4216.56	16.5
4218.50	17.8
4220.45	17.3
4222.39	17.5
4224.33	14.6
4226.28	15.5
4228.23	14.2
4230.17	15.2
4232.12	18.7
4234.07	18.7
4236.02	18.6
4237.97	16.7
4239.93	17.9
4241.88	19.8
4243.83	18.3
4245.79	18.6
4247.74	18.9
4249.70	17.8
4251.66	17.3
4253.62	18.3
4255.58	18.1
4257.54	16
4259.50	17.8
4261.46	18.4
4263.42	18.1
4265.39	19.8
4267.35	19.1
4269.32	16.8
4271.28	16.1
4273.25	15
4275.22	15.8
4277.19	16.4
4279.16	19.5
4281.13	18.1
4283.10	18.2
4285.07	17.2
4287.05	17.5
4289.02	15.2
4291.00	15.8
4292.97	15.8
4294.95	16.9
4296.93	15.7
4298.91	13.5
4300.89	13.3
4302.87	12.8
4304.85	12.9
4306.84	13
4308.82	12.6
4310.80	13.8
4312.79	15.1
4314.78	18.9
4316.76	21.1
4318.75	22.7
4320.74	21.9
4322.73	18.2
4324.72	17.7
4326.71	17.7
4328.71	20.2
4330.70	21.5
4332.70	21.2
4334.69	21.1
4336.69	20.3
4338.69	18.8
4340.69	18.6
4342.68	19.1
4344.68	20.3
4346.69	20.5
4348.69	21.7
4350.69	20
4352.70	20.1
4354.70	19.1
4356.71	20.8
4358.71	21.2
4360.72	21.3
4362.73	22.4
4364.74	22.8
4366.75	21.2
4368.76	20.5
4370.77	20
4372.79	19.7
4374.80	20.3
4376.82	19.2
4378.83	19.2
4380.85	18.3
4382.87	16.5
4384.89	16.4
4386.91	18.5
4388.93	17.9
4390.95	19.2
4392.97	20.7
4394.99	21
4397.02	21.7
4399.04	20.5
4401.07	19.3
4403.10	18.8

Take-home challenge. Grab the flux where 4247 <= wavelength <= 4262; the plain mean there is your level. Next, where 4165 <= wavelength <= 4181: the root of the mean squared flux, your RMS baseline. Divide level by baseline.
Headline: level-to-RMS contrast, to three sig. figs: 1.14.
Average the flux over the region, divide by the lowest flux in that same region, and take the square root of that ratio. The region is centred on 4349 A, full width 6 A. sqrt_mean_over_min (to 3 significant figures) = 1.02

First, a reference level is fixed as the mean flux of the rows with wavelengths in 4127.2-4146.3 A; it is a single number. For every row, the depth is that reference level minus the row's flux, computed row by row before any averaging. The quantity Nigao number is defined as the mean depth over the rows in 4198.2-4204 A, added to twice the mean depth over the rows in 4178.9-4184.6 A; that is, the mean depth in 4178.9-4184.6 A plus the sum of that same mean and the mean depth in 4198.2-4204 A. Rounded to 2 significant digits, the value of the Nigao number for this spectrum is -1.2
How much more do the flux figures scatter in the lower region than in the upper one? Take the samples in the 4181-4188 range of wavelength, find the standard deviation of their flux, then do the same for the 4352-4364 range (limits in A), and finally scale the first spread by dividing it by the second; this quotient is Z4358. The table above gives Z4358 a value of 1.1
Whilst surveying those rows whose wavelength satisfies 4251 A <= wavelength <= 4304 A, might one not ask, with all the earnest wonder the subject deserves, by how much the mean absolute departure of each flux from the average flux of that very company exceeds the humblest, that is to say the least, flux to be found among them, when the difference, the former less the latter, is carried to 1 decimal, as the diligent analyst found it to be -11.3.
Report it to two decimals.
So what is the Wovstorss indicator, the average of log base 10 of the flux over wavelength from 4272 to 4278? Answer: 1.20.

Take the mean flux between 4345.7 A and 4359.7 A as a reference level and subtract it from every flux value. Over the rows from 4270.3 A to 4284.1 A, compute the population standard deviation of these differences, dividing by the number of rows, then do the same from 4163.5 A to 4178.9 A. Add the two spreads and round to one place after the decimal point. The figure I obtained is 2.4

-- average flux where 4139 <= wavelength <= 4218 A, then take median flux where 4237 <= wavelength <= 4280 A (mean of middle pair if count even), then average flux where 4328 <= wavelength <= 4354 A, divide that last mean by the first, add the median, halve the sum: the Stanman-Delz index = 9.6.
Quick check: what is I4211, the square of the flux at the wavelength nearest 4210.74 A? 317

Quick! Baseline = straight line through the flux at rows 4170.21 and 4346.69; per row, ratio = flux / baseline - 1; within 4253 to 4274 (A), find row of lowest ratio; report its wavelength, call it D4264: 4273.25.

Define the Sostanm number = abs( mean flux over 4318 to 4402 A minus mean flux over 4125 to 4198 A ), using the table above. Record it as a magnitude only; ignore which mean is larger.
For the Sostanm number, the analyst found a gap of 3.6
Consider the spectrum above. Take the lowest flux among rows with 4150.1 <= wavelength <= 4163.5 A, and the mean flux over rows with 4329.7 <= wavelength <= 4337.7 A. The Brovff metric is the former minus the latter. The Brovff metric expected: -5.9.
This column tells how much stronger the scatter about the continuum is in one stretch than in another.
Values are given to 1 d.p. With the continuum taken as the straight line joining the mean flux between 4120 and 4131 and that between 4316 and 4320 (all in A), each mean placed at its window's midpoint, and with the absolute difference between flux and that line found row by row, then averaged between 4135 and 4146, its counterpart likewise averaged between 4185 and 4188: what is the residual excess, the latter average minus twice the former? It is -1.0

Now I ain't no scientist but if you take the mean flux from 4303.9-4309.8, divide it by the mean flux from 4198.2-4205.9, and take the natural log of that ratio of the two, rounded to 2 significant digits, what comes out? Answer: -0.27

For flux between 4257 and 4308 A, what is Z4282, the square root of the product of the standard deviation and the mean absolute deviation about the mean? 1.8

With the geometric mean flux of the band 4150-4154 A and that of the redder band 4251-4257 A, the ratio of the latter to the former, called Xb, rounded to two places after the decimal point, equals 1.15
